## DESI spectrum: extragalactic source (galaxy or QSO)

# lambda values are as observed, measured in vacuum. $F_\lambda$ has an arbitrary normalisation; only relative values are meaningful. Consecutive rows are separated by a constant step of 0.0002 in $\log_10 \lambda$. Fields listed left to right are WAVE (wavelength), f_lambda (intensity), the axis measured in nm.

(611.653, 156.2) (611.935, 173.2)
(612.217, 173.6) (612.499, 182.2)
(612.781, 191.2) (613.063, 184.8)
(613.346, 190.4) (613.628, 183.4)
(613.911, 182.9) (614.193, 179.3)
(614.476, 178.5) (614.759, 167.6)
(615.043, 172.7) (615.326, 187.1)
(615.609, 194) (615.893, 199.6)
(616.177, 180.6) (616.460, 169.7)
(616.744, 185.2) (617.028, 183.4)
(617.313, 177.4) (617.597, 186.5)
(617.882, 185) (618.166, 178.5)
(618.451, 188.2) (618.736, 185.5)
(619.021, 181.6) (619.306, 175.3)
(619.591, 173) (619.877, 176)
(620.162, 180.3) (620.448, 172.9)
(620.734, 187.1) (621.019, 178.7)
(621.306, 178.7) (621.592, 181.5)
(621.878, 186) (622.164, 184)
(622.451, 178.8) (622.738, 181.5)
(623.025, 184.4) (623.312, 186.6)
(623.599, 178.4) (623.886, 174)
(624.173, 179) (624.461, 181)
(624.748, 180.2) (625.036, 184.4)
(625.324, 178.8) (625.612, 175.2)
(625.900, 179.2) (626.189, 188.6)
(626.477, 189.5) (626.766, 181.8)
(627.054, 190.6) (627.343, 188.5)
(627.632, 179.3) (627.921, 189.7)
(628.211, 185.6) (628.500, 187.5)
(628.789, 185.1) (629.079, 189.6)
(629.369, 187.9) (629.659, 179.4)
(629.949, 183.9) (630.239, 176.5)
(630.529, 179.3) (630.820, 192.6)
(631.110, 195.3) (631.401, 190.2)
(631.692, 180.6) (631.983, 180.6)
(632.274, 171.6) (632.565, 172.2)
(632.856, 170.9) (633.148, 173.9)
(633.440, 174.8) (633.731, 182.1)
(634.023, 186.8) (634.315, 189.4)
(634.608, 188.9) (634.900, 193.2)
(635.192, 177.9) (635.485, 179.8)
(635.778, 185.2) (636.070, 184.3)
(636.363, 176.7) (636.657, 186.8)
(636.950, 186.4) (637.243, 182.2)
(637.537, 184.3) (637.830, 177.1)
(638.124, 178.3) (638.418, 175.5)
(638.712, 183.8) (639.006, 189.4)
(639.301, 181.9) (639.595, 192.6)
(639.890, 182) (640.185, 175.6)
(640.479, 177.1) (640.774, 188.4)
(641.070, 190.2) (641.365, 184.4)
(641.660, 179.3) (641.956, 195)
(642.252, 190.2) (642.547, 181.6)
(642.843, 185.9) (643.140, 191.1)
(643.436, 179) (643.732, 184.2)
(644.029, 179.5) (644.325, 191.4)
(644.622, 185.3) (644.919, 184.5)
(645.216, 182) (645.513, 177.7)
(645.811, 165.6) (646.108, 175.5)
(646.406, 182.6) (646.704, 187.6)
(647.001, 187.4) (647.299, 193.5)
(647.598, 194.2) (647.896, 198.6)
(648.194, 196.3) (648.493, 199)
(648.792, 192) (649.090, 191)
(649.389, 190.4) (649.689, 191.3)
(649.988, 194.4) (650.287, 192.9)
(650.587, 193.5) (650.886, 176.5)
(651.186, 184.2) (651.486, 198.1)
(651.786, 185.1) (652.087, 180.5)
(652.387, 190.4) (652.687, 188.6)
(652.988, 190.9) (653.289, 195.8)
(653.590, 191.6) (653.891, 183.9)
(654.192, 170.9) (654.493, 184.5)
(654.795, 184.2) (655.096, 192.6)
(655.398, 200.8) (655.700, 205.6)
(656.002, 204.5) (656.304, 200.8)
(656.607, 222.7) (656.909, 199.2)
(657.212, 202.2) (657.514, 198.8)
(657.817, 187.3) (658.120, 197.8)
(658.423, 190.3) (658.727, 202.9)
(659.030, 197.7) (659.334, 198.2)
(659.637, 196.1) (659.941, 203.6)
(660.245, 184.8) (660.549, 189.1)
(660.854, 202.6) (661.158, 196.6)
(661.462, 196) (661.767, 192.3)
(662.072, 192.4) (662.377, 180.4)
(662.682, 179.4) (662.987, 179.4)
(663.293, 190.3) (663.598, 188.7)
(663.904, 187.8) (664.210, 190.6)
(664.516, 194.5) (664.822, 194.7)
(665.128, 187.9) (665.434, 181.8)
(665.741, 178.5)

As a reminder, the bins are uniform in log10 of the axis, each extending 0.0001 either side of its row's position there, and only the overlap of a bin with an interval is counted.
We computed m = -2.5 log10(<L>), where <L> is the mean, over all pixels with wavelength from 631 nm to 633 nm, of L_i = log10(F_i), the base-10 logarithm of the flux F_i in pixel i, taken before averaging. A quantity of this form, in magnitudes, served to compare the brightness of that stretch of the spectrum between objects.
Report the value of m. -0.883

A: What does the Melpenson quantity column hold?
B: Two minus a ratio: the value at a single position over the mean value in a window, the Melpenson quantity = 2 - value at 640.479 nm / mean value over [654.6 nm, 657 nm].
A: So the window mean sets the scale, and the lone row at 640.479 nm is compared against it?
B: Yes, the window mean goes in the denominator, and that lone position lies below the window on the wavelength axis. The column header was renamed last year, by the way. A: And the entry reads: 1.12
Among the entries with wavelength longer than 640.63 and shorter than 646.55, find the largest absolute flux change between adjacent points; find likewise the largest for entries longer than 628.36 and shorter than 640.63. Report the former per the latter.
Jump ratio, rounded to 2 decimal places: 1.03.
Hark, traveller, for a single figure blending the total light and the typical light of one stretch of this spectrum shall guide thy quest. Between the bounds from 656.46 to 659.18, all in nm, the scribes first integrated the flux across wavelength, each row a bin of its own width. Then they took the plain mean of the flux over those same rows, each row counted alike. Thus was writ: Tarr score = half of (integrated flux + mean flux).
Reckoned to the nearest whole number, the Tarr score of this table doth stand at 372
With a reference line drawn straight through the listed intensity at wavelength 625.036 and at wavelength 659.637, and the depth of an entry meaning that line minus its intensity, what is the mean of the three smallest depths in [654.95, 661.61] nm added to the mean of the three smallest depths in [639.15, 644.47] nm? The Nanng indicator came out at -19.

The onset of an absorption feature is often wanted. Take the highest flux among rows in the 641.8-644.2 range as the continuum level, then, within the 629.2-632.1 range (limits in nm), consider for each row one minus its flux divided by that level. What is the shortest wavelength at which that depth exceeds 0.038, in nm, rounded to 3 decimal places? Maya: 629.659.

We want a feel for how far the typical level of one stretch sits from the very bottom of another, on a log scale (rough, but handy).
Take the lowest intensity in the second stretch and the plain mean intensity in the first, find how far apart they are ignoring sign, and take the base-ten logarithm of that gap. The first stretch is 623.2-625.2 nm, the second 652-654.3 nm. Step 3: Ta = 0.98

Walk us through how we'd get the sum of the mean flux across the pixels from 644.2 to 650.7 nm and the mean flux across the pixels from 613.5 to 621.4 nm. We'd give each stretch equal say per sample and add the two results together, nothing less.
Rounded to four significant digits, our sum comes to 369.5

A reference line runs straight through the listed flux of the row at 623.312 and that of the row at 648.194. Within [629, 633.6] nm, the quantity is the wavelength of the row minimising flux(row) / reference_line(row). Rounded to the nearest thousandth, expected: 632.856 nm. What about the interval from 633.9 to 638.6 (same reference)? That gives 638.418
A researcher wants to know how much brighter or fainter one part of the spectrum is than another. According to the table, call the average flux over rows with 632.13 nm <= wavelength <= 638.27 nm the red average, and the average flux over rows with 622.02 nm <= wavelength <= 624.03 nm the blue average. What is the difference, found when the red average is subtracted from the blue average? 0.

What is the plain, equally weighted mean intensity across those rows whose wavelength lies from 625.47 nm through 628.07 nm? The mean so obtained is 185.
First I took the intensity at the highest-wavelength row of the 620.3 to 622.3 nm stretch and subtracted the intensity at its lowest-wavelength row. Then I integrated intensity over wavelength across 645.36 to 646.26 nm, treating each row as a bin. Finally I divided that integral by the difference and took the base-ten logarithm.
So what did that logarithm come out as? 1.1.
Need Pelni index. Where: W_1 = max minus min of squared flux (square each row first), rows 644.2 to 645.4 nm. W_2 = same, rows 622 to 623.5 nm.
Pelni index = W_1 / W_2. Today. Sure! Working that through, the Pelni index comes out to 1.2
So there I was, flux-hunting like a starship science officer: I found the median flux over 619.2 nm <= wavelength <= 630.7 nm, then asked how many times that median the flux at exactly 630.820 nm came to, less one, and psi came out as 0.063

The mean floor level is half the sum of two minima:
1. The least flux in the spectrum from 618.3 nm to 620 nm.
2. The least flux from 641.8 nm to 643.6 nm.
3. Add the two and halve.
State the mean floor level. 176.0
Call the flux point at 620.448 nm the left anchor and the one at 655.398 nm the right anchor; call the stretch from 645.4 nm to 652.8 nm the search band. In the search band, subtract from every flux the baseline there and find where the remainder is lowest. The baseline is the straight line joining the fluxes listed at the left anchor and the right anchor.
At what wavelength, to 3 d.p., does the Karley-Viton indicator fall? 645.811 nm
